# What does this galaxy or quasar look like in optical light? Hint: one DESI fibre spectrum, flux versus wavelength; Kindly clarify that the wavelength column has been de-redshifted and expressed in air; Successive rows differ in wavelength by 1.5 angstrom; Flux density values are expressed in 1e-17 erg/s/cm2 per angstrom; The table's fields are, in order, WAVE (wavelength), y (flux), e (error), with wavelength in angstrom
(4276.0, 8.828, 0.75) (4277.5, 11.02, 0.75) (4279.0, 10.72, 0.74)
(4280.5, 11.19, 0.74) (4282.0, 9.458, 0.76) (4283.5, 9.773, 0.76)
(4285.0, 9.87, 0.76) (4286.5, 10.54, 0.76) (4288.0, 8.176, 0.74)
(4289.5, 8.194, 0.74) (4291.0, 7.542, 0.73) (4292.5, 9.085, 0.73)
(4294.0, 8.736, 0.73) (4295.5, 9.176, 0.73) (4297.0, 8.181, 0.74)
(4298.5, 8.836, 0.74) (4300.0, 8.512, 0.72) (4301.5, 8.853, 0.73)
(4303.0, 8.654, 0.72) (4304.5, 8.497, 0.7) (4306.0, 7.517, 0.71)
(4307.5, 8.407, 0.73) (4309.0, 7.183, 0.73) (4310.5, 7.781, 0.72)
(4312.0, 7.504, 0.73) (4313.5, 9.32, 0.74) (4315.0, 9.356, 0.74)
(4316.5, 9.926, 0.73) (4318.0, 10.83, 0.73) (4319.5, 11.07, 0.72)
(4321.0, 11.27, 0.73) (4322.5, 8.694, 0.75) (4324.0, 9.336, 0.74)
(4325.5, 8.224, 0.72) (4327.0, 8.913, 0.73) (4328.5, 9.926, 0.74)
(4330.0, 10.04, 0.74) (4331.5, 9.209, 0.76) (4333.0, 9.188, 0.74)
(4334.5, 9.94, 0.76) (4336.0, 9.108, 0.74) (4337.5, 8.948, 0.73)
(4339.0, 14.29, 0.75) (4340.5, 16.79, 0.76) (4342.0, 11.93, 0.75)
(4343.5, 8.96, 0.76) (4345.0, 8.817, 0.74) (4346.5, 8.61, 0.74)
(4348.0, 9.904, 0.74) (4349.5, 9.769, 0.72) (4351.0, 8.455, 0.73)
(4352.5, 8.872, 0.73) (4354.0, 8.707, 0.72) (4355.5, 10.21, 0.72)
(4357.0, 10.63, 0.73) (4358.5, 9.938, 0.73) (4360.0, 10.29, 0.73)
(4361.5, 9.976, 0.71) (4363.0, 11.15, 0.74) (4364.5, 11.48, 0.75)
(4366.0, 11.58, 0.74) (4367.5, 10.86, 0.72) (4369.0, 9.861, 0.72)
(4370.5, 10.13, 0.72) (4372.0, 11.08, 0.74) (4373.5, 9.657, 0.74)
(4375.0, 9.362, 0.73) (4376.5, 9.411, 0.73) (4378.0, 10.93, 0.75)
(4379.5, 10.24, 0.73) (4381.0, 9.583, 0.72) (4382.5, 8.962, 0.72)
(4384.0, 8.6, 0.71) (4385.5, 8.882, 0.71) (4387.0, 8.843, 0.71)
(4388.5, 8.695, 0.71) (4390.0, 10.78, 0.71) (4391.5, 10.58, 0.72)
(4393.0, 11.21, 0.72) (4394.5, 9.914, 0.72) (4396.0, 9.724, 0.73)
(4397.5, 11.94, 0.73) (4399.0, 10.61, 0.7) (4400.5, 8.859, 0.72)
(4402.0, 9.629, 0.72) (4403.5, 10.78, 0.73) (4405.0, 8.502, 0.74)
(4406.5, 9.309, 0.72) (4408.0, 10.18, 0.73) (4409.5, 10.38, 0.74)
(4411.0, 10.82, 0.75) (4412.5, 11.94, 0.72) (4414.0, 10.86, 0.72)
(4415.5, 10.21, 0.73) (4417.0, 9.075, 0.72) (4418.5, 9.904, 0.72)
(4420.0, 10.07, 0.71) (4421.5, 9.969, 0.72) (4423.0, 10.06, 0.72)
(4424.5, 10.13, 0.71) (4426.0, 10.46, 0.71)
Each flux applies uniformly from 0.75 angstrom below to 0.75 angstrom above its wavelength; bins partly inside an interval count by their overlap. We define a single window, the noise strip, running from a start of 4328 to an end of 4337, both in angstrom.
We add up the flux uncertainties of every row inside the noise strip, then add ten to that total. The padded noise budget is 14.5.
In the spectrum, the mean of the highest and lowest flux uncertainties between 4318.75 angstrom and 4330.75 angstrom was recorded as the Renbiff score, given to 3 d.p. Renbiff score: 0.735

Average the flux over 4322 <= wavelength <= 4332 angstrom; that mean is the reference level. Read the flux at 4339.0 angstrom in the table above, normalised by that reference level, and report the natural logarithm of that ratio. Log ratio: 0.44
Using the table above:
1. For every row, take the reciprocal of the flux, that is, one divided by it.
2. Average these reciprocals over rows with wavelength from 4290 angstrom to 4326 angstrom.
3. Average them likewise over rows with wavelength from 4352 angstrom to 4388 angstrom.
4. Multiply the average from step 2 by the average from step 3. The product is 0.0116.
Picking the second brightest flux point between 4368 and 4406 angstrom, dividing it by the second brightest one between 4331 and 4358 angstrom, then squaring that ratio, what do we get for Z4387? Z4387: 0.62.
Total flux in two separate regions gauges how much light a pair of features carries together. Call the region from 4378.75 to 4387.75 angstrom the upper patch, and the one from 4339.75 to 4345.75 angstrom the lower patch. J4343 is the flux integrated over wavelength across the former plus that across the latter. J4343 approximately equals 152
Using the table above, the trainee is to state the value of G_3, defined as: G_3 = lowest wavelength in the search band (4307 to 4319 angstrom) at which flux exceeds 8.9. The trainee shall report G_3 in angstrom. 4313.5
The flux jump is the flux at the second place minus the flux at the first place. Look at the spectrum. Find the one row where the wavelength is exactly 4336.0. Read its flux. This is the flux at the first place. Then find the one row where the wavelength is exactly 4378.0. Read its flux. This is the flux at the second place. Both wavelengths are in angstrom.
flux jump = 1.8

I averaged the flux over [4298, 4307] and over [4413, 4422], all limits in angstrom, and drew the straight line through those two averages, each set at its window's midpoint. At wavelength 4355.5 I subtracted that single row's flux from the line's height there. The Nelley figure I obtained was -1.0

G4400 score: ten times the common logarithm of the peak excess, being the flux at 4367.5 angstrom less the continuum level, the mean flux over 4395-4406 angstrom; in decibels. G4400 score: -1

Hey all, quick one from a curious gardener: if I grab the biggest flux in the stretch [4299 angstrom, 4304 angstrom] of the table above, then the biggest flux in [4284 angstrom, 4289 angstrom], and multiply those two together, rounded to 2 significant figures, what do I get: 93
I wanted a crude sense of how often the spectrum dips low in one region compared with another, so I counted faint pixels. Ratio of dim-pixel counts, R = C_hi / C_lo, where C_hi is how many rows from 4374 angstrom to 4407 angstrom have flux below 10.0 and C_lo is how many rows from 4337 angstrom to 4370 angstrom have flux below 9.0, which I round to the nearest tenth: 2.0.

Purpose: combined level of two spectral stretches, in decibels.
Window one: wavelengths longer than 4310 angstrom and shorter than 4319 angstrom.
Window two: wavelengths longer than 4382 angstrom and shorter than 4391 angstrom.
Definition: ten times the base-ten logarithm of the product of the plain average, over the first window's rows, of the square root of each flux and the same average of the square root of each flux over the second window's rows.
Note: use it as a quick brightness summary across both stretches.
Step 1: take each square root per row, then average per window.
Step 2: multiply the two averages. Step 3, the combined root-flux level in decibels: 9.6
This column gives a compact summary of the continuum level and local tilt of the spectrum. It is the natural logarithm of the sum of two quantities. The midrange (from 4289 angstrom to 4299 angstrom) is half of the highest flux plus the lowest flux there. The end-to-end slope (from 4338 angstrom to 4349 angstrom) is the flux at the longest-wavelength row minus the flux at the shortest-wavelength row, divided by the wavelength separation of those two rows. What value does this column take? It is 2.06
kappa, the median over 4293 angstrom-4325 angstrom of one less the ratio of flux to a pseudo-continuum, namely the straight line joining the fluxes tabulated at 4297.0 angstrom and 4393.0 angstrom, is -0.03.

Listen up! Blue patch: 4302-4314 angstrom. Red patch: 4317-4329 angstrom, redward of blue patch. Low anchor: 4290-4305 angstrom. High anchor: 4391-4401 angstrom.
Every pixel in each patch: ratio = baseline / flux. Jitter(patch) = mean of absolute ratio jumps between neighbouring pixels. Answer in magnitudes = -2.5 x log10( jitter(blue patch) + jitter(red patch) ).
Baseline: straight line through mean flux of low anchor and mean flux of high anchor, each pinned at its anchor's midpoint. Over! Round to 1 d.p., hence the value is 1.7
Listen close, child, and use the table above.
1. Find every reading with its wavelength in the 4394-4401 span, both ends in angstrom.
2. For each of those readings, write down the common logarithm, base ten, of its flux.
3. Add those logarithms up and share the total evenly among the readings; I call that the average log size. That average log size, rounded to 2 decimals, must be 1.01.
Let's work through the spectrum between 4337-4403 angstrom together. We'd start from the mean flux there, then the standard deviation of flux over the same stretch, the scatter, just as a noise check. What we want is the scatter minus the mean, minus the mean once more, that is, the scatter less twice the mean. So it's -18.8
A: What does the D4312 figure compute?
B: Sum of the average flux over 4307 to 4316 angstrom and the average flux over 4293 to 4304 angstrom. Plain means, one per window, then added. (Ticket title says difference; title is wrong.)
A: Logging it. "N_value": 17.0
